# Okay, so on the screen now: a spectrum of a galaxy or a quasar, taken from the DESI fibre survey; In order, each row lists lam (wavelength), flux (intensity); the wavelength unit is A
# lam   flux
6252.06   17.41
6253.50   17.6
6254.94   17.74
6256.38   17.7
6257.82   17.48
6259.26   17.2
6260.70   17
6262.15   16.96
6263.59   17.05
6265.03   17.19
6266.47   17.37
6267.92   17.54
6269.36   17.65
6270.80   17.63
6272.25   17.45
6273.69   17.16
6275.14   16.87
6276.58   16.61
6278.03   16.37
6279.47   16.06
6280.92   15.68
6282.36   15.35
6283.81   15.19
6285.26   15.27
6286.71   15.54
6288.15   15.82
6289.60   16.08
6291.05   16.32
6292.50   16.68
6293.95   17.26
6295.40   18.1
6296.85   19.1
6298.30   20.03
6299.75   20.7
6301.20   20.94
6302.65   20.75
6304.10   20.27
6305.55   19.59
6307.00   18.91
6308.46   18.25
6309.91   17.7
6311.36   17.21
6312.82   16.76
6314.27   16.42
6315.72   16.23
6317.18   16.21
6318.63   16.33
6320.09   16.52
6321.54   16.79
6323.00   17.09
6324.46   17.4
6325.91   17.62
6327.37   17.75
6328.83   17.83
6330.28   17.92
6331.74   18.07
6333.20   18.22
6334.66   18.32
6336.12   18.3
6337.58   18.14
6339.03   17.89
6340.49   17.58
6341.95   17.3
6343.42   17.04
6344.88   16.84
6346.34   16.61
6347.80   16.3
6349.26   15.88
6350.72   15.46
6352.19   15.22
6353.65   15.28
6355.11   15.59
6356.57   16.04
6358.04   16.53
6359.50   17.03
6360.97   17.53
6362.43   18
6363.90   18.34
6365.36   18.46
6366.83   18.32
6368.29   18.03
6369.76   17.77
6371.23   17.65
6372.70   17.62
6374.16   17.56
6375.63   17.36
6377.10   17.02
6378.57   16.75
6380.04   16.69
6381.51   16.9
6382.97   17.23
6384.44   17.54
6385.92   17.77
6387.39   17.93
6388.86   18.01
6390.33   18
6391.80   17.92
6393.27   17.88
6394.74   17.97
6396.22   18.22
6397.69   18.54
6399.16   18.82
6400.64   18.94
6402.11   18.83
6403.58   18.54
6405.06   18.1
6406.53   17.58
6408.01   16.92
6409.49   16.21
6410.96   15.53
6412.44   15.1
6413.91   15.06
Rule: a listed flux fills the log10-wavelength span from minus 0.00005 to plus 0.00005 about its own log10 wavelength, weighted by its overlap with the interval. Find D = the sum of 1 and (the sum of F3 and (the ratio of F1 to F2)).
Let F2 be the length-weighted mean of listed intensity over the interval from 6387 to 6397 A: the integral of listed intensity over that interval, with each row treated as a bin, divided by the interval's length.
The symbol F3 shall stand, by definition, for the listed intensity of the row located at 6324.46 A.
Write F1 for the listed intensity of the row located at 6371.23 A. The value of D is 19.4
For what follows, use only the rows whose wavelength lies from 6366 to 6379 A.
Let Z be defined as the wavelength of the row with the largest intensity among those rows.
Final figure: 6366.83 A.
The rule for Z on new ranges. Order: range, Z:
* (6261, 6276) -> 6269.36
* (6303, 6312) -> 6304.10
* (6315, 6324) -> 6323.00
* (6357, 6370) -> 6365.36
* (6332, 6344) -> 6334.66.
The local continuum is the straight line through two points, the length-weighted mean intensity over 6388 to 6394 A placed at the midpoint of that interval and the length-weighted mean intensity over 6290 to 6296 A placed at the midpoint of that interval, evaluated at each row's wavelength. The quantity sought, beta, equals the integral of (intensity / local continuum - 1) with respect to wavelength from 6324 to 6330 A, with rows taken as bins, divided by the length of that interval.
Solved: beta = 0.020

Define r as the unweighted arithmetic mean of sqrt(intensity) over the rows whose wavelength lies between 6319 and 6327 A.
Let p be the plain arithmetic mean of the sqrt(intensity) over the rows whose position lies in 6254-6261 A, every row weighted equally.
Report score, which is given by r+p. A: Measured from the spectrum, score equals 8.31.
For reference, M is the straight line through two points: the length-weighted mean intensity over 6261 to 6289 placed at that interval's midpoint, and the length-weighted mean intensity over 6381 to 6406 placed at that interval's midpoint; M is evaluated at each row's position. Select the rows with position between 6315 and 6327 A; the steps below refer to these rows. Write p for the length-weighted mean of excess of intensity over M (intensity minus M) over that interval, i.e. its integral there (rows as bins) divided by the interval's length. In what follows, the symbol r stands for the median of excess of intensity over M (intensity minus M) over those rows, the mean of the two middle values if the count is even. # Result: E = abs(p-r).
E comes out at 0.15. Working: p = -0.4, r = -0.5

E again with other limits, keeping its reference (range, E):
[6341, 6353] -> 0.11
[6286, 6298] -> 0.47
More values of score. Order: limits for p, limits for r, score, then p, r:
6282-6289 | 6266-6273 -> 8.12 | 3.93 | 4.19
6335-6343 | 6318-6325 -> 8.33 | 4.22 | 4.10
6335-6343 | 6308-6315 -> 8.38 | 4.22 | 4.15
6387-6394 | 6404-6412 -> 8.34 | 4.24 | 4.11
